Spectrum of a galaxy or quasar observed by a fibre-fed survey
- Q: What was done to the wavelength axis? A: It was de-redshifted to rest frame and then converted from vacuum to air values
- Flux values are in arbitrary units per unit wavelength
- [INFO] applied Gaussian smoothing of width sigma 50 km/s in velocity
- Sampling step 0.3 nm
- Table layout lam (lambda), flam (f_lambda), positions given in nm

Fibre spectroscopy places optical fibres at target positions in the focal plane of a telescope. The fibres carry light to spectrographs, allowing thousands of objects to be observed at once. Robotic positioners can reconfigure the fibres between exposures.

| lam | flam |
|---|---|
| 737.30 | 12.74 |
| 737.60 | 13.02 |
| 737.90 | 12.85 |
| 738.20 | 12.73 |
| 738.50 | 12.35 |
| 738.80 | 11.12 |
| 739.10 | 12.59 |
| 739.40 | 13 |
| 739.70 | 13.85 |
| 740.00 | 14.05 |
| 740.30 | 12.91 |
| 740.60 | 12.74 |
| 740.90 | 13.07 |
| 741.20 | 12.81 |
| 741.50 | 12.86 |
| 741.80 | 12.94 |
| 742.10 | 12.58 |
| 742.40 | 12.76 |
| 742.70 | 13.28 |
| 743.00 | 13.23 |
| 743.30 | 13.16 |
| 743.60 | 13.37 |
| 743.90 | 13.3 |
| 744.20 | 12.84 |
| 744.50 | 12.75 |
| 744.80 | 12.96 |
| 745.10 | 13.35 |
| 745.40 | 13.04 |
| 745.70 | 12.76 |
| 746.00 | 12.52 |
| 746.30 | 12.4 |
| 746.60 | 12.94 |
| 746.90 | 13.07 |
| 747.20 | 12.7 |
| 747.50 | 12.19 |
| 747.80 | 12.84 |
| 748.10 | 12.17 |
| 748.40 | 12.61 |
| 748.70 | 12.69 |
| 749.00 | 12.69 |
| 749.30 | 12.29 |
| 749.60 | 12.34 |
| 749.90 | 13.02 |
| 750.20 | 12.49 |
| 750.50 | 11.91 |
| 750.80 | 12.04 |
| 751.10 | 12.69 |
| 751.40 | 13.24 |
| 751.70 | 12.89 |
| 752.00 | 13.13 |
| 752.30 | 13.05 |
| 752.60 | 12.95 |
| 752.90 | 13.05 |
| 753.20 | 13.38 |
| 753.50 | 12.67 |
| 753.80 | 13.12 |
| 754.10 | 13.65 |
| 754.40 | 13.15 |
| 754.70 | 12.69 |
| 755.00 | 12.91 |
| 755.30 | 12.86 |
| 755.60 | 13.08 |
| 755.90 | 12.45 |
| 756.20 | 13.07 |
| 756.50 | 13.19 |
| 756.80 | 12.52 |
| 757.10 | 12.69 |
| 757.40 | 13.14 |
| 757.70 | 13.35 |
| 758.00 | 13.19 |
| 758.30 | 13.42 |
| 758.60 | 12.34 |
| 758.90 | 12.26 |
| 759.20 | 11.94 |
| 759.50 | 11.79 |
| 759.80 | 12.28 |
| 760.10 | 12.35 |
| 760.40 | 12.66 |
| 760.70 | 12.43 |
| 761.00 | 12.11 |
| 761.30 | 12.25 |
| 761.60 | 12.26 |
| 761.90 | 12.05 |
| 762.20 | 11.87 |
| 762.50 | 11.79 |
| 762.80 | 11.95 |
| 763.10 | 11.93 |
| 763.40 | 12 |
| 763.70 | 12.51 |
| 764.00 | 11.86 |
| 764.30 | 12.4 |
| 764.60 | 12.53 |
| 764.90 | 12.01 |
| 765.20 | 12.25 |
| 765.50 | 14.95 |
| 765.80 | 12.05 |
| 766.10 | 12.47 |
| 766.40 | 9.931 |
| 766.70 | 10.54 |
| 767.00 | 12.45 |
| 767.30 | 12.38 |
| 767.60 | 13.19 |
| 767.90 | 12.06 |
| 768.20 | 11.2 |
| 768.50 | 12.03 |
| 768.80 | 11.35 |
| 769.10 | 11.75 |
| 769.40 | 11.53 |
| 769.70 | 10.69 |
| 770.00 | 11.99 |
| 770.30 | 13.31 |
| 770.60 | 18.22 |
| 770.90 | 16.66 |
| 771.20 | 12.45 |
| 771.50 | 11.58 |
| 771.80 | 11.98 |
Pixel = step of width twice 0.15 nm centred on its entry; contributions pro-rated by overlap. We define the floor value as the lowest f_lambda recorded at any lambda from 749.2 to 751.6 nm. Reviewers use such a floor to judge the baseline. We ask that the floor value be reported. 11.91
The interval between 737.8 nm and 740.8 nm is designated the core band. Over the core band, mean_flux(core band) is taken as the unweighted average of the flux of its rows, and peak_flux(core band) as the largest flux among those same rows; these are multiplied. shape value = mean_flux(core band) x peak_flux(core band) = 180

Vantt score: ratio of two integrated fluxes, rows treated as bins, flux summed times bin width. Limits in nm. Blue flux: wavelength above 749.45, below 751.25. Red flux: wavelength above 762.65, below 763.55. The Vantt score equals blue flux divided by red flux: 2.1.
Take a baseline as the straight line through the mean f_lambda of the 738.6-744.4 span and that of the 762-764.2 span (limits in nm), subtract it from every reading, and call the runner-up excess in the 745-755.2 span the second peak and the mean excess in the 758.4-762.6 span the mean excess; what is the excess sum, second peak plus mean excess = 1.0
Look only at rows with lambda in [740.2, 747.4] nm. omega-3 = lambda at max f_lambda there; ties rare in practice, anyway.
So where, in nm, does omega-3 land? 743.60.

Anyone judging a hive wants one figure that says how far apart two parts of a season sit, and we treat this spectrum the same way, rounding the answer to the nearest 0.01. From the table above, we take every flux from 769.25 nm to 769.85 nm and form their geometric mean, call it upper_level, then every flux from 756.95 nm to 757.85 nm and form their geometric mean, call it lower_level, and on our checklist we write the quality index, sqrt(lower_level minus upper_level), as 1.40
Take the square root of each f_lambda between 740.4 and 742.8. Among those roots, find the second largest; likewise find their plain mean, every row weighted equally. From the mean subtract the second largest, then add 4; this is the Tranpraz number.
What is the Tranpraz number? 3.97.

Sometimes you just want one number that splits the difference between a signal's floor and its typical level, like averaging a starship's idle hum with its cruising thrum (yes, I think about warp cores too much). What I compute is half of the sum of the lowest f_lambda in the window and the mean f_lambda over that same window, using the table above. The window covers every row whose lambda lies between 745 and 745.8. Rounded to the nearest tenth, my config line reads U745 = 12.9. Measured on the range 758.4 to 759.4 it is 12.1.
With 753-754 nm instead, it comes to 12.9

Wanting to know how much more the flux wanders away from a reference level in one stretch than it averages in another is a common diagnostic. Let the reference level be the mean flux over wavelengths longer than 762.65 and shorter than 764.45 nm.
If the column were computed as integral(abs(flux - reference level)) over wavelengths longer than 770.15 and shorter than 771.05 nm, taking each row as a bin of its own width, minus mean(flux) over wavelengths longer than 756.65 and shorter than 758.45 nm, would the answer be -9.5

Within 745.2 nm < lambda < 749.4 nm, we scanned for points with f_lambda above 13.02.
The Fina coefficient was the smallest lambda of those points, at 745.40 nm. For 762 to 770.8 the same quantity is 765.50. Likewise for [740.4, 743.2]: 740.90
